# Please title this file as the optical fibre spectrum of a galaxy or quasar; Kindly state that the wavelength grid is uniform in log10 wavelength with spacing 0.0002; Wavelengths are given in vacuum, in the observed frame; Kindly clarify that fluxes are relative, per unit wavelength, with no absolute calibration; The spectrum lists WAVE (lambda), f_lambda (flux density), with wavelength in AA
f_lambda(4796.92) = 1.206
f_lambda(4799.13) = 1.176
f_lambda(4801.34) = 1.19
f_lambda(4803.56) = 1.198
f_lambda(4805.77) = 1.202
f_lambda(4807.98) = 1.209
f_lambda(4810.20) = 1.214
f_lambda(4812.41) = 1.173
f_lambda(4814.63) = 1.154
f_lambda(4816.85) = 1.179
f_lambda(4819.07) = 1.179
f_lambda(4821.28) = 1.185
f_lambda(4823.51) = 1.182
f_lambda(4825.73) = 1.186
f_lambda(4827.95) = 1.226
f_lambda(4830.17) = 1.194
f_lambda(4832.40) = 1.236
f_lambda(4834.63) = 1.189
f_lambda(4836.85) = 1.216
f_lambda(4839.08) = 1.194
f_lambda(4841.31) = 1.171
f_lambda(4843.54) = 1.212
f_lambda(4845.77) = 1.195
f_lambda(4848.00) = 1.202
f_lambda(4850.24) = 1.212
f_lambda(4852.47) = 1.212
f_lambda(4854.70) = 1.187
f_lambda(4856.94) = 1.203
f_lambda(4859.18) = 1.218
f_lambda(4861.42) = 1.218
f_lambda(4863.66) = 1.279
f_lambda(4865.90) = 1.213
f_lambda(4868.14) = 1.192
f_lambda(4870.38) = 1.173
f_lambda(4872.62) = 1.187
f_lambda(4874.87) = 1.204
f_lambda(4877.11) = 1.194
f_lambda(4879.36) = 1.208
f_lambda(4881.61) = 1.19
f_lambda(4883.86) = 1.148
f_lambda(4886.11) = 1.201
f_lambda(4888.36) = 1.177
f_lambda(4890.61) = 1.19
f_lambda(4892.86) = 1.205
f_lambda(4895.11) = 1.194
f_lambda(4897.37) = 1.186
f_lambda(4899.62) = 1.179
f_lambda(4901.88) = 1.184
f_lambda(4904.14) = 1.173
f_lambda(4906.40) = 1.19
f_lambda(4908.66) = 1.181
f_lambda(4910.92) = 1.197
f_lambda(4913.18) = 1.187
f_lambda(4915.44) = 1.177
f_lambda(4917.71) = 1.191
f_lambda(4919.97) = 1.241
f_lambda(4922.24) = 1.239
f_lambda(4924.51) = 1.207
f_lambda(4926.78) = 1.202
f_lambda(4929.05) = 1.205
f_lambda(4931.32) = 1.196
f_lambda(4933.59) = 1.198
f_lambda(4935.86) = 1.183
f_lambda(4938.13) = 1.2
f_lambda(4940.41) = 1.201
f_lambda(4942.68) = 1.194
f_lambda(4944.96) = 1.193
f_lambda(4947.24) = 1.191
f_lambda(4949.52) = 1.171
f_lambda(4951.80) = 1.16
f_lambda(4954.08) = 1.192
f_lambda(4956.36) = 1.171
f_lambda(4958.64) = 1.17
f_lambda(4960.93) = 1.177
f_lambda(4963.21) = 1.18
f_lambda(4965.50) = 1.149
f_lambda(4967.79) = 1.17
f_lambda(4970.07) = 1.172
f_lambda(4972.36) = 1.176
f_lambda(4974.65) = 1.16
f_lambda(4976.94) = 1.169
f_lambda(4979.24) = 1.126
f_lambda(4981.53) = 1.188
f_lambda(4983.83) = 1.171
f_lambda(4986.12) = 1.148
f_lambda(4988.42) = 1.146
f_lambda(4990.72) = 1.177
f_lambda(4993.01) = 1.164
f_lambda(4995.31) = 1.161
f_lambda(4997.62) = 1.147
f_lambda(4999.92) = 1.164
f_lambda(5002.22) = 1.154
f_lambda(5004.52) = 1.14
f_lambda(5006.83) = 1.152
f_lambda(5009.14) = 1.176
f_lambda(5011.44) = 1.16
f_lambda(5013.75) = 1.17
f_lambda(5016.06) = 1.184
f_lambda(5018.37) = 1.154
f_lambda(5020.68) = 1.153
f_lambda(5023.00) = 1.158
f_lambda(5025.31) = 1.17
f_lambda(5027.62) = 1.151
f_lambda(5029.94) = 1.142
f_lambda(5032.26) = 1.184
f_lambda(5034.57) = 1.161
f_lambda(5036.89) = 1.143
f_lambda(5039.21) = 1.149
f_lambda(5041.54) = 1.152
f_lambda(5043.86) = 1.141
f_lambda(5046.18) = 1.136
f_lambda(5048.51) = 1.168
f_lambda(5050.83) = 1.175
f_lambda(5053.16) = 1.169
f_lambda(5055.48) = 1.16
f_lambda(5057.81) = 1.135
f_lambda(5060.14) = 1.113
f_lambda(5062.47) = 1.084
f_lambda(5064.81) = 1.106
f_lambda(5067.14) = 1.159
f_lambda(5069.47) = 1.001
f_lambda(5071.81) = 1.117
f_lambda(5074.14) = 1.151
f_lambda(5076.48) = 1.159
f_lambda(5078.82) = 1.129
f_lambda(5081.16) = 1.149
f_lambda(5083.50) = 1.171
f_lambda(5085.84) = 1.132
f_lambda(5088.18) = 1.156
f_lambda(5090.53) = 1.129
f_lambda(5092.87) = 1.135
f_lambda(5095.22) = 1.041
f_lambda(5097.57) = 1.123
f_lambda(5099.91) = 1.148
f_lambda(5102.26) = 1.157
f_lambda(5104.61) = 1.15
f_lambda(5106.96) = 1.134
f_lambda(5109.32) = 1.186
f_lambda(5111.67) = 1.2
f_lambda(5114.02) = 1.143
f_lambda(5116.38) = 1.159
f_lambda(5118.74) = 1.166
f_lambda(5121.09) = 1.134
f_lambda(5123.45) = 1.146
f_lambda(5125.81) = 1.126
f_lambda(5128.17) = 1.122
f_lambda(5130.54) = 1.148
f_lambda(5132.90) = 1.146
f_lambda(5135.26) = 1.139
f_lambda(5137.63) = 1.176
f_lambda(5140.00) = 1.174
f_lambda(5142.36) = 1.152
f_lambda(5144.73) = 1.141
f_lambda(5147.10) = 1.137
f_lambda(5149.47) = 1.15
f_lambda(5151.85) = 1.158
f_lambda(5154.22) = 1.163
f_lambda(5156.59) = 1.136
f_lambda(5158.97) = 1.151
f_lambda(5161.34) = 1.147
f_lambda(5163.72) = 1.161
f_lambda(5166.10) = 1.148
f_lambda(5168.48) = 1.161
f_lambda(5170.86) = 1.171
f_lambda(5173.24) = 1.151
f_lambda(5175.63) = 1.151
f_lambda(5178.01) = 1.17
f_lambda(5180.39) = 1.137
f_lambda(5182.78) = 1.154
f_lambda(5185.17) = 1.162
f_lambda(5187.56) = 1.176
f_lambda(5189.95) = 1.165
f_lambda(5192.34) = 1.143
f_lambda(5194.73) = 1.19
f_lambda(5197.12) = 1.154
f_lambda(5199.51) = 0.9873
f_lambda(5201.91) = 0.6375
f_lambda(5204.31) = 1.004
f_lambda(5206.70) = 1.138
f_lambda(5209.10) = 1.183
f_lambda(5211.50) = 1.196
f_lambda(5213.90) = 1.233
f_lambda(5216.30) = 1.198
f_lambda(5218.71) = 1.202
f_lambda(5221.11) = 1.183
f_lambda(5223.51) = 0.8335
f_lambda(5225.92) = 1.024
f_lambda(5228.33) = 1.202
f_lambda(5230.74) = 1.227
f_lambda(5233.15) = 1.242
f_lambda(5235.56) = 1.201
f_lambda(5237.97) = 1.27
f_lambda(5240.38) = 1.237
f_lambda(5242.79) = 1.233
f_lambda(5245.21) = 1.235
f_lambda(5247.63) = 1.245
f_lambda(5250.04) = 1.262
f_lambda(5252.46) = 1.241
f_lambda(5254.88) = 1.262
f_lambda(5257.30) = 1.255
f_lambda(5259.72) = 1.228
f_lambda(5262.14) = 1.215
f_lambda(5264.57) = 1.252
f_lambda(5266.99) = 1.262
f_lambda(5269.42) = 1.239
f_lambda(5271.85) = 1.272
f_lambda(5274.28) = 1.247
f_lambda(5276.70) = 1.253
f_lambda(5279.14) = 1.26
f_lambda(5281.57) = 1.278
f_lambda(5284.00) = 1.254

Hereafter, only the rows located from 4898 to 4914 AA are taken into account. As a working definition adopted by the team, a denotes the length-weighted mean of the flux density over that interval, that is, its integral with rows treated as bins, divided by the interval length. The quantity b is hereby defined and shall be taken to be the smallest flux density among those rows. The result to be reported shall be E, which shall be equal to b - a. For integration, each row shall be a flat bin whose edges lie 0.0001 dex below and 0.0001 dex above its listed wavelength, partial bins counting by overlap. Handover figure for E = -0.012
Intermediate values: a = 1.18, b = 1.173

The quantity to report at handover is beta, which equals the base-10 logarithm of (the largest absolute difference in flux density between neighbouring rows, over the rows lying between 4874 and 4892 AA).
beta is -1.28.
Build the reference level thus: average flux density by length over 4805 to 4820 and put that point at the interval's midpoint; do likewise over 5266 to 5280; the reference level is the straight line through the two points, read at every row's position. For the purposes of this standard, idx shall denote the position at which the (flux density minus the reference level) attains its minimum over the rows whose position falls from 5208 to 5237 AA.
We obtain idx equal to 5223.51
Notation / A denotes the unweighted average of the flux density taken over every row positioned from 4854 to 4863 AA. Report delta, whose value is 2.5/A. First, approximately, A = 1.21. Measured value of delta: 2.072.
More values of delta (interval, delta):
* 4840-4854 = 2.082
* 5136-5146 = 2.154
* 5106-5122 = 2.155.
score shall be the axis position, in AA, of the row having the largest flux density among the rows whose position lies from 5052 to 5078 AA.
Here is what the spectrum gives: 5053.16 AA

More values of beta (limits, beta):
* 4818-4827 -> -2.22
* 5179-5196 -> -1.33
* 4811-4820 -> -1.60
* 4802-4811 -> -2.15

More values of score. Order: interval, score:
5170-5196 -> 5194.73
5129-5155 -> 5137.63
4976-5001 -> 4981.53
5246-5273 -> 5271.85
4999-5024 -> 5016.06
